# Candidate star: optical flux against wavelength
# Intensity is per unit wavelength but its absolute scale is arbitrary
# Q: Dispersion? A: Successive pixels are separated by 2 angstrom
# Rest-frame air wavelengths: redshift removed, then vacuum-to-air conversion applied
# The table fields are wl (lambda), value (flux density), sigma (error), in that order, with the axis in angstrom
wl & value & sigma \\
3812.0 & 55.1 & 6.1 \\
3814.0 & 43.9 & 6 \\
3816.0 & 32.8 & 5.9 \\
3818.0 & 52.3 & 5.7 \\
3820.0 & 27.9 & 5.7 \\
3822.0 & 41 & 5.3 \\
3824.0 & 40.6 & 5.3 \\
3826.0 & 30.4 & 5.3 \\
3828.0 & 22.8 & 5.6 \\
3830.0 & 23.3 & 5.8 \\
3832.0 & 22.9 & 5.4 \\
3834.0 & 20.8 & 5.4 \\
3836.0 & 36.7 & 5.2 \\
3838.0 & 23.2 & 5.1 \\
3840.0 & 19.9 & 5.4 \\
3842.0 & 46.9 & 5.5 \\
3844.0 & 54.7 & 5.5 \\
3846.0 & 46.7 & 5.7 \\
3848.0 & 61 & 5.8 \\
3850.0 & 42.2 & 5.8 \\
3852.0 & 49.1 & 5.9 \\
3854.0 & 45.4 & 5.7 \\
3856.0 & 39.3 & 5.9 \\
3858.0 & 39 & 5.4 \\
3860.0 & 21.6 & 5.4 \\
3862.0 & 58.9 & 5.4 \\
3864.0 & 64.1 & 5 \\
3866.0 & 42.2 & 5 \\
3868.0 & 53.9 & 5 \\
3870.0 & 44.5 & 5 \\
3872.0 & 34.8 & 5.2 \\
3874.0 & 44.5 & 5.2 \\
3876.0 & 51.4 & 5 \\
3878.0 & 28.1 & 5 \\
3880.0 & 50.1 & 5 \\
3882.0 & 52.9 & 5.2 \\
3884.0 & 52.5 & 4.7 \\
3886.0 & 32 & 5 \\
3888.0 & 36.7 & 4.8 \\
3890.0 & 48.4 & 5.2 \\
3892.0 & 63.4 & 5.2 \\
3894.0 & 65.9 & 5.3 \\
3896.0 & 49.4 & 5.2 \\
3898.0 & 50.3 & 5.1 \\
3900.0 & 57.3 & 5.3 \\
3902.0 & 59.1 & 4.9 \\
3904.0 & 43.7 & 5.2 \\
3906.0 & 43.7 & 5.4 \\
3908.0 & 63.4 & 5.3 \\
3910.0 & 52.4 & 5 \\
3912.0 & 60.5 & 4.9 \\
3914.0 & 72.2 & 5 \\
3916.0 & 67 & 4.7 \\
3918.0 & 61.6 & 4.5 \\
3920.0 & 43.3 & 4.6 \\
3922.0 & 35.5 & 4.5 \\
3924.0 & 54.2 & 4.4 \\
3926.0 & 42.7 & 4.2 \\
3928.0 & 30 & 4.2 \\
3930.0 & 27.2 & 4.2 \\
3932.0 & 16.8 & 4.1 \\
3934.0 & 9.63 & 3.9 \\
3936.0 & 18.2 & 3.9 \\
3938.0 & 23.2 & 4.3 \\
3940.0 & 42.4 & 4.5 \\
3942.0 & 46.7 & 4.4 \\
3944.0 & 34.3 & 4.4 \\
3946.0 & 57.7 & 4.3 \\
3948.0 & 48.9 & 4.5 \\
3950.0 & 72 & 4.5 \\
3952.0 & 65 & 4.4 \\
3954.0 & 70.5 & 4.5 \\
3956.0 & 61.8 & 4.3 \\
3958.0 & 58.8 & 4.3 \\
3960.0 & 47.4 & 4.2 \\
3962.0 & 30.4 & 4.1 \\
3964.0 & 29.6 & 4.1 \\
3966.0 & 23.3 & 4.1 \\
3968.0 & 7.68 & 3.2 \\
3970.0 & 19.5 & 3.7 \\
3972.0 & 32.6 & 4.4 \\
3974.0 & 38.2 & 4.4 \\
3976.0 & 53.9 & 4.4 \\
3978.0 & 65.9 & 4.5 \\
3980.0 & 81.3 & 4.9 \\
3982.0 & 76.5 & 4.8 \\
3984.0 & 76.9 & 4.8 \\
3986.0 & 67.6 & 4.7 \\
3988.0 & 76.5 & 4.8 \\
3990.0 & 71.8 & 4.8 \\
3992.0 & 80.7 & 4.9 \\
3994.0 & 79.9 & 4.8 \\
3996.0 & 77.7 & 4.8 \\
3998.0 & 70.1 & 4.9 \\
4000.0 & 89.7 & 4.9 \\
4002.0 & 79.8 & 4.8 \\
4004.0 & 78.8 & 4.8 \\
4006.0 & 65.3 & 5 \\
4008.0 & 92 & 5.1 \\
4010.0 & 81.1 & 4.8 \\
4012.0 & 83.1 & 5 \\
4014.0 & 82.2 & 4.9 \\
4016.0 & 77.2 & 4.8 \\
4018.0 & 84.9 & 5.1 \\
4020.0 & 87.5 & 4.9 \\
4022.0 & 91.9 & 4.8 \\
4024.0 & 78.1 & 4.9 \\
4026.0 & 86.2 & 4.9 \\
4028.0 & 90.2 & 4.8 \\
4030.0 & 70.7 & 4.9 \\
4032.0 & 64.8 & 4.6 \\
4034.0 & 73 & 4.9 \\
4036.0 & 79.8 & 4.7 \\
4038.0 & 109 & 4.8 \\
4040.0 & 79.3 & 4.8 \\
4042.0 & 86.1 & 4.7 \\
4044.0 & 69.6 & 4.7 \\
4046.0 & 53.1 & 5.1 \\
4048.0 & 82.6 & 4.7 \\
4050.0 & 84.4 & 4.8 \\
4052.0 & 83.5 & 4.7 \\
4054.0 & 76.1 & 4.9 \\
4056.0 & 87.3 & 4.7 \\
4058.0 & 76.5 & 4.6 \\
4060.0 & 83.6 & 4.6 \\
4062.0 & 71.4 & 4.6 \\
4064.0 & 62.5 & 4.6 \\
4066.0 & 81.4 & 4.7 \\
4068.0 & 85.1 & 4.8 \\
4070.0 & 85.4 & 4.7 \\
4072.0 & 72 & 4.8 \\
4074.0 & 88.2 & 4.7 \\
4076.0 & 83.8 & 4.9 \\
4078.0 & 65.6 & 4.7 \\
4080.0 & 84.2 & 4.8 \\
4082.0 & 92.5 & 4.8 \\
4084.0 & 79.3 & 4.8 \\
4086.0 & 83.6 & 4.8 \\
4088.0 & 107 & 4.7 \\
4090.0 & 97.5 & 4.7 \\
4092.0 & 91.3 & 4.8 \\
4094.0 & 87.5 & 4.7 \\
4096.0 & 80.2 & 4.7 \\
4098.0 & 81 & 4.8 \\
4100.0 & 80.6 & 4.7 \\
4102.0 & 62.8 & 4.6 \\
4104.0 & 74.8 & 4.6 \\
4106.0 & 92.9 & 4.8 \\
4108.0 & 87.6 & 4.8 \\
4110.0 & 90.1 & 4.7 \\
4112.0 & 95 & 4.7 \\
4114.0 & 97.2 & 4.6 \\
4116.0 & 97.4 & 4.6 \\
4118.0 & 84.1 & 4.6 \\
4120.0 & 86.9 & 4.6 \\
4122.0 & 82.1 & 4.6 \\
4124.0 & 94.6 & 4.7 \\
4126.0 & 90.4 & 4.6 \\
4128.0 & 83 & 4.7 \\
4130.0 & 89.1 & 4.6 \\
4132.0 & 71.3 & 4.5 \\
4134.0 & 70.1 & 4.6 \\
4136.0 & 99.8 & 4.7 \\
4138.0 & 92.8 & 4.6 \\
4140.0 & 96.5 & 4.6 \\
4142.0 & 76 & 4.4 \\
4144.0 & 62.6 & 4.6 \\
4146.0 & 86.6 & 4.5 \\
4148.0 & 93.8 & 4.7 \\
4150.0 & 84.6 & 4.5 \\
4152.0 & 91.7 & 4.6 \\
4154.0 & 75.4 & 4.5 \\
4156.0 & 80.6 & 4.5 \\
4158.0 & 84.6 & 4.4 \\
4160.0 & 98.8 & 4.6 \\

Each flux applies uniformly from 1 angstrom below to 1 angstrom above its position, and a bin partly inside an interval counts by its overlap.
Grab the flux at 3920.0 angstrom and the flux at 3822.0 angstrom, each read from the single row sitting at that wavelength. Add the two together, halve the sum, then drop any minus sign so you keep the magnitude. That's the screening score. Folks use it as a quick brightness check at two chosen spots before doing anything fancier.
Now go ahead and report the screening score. 42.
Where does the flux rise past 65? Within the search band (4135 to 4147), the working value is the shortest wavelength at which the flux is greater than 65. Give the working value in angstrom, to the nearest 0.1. 4136.0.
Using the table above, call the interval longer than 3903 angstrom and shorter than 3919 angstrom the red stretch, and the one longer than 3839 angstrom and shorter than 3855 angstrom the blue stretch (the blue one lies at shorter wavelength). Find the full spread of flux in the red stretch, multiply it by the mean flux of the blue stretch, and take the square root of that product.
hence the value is 36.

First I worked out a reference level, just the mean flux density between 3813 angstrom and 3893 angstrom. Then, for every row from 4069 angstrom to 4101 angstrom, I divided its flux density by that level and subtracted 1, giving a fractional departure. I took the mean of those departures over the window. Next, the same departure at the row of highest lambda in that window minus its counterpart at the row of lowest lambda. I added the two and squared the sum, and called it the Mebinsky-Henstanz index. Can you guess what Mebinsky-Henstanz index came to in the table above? 0.91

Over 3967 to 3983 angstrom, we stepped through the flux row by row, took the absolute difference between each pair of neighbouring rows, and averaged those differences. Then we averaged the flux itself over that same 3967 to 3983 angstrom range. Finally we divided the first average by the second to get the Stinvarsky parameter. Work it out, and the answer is 0.24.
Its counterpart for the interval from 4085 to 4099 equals 0.09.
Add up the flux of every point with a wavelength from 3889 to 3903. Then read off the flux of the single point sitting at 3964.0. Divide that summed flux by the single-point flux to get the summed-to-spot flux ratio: 13.3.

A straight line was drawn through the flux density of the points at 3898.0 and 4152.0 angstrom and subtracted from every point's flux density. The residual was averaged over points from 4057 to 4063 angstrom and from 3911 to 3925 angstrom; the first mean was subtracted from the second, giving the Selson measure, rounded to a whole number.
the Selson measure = 2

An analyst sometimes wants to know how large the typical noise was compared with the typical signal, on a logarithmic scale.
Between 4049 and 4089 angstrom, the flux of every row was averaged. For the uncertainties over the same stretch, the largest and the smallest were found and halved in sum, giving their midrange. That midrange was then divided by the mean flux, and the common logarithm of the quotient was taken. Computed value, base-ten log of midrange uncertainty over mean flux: -1.24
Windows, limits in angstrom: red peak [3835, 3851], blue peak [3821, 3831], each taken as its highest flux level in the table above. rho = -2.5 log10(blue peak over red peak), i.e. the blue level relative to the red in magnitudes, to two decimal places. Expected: 0.43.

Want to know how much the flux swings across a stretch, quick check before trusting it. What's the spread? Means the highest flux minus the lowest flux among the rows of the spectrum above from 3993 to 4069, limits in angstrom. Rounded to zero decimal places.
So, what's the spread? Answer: 56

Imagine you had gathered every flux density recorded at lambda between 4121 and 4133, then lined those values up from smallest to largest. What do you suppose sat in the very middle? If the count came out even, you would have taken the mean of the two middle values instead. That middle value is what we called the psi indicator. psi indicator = 86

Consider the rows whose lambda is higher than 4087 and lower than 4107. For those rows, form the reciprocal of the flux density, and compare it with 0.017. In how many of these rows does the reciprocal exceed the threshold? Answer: 0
